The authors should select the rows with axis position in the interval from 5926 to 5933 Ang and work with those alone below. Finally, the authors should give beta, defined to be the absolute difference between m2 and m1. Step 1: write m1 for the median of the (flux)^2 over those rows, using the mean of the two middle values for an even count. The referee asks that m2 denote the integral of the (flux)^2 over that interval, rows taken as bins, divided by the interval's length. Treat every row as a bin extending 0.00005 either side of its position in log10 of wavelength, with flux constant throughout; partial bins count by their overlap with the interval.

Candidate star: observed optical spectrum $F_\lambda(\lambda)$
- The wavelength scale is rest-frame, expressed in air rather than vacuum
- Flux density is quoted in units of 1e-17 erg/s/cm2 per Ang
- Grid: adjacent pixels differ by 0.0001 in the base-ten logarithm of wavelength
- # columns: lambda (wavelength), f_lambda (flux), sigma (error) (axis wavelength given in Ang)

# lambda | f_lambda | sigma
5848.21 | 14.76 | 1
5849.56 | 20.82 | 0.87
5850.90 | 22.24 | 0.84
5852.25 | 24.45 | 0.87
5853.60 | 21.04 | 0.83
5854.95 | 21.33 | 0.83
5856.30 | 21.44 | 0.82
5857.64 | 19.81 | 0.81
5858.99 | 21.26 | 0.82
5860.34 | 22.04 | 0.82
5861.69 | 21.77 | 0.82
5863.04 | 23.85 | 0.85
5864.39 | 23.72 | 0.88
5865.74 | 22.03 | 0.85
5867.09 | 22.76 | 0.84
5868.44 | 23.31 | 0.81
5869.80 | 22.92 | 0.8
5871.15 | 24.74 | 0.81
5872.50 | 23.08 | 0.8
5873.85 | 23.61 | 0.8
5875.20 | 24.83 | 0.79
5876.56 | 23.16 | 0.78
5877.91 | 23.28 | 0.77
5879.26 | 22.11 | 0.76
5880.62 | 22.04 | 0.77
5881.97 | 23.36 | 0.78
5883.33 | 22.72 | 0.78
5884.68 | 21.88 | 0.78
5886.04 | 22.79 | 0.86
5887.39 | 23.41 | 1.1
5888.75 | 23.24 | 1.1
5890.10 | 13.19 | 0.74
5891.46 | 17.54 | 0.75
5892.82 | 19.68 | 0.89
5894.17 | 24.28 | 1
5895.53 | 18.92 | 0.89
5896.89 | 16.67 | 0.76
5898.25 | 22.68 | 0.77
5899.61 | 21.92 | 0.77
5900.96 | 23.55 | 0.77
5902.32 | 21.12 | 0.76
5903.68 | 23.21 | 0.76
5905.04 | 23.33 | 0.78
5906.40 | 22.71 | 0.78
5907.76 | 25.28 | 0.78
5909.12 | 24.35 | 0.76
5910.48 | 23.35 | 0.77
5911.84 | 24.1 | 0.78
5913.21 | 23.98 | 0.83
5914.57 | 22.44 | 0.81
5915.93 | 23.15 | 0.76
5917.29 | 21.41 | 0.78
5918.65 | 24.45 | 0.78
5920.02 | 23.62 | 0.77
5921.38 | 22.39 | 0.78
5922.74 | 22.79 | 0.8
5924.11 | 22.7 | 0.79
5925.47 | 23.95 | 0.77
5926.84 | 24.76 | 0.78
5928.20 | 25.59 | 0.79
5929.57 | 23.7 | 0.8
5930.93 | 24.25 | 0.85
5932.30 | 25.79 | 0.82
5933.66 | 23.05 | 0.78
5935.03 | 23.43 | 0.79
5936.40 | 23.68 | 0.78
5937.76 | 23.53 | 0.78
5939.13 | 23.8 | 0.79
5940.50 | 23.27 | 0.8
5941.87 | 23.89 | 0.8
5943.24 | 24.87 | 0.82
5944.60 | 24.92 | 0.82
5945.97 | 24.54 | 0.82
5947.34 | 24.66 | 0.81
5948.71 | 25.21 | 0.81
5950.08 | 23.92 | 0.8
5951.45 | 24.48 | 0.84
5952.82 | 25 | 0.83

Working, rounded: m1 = 613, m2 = 616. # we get 2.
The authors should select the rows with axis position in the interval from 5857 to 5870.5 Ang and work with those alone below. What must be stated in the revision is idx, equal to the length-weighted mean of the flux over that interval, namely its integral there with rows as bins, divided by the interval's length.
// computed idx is 22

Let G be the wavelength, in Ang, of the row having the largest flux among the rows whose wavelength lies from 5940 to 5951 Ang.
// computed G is 5948.71 Ang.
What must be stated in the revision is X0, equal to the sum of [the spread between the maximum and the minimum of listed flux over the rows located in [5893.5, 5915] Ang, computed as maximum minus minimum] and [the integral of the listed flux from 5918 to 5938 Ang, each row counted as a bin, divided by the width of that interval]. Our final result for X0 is 32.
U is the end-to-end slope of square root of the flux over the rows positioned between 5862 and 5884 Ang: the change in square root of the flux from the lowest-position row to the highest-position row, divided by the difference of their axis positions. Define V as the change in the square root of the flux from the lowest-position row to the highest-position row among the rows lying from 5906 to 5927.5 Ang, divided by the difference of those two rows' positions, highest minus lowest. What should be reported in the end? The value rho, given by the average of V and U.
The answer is 0.002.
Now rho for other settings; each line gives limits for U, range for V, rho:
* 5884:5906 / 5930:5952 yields 0.004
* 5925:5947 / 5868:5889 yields 0.001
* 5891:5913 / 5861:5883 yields 0.022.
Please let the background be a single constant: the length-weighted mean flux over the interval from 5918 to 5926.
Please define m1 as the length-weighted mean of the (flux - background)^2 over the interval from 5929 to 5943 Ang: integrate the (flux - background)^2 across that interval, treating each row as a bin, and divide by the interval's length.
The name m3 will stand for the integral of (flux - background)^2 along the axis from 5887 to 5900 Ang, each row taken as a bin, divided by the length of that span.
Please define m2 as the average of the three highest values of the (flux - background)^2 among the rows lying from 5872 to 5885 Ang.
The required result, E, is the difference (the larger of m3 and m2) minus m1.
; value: 21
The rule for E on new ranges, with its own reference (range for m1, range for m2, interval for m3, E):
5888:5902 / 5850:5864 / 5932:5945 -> -14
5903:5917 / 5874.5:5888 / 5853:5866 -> 3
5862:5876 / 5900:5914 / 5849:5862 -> 3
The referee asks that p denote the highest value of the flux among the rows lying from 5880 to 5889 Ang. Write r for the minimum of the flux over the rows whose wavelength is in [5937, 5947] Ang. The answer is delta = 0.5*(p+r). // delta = 23.3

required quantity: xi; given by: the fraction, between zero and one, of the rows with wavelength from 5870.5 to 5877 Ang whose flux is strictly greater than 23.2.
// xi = 0.60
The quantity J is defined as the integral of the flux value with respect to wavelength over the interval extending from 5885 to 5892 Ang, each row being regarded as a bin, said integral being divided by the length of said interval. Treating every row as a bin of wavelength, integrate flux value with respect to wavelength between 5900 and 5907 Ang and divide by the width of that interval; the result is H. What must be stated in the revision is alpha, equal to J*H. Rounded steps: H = 22.8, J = 20.2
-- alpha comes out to 459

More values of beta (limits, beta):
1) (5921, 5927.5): 27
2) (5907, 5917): 12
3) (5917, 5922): 5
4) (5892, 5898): 36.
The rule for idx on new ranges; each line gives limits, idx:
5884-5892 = 20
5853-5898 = 22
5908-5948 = 24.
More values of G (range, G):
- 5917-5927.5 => 5926.84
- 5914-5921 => 5918.65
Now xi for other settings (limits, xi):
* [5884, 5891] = 0.40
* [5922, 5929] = 0.60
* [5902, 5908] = 0.60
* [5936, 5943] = 1.00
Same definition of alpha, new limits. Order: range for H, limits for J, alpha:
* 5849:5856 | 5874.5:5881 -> 508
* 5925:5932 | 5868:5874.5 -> 577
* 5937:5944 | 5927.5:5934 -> 588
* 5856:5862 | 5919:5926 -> 491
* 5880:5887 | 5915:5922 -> 520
